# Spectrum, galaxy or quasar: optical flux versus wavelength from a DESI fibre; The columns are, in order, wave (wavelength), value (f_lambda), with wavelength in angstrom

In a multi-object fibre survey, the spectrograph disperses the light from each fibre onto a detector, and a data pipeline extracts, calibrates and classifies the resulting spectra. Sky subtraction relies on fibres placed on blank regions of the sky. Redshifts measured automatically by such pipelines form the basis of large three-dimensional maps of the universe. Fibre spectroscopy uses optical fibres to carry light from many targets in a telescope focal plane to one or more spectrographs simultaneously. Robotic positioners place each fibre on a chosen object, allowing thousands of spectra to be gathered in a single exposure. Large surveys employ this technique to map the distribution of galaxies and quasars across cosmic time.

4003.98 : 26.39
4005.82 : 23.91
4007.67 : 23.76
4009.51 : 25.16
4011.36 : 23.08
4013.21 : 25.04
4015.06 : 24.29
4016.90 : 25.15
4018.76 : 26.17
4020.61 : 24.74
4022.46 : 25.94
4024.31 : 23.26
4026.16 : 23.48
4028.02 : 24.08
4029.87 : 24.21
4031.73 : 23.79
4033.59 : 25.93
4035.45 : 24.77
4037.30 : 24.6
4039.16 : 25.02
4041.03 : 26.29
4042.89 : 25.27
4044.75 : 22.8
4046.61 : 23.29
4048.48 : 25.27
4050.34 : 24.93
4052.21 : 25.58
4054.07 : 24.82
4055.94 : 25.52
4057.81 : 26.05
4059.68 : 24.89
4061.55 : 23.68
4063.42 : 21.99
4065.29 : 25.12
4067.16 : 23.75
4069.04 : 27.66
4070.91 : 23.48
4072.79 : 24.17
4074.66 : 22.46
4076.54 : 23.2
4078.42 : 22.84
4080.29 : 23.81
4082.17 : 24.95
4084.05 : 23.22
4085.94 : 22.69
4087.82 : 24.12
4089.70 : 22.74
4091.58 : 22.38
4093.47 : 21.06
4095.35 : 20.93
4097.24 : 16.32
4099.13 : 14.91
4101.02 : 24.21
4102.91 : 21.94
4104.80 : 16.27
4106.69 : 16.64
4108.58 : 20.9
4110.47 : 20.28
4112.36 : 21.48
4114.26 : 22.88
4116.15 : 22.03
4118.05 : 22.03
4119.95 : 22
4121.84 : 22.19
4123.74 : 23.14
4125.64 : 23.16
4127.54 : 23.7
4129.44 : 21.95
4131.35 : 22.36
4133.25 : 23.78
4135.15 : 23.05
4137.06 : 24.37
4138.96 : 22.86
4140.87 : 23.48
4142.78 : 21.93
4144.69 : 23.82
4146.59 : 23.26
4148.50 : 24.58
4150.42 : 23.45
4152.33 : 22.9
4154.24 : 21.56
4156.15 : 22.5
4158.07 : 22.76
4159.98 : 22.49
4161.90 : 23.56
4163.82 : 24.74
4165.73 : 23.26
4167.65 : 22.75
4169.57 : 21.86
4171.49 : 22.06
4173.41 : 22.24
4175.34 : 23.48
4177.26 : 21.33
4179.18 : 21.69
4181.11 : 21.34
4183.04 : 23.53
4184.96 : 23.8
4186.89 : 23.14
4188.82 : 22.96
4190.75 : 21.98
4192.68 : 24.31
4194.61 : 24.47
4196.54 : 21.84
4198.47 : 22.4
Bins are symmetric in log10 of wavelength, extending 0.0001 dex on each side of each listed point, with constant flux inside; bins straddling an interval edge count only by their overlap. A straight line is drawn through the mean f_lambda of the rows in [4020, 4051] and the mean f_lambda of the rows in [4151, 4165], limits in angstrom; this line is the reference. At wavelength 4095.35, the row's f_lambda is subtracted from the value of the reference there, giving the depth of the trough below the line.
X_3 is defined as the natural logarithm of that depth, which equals 1.0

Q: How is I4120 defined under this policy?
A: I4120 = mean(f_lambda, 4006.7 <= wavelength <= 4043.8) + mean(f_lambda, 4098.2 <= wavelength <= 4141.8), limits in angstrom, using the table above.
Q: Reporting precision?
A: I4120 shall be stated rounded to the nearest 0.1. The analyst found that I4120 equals 46.4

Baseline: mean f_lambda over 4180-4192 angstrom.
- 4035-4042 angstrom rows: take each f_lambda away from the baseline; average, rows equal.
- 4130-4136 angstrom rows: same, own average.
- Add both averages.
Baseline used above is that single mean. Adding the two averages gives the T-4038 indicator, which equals -2.6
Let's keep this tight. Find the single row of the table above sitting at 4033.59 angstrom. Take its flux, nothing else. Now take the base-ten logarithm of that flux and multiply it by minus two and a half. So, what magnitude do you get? -3.53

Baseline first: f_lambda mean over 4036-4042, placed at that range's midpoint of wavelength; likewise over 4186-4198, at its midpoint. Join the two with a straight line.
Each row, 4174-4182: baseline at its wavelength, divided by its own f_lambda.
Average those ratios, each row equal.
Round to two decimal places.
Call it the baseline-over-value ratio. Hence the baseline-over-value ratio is 1.06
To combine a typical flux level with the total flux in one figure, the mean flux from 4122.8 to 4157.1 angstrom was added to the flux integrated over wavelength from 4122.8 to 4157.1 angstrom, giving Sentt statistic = 816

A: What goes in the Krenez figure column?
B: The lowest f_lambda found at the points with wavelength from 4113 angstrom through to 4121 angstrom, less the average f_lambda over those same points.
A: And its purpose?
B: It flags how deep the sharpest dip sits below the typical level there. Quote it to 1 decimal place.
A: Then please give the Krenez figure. -0.2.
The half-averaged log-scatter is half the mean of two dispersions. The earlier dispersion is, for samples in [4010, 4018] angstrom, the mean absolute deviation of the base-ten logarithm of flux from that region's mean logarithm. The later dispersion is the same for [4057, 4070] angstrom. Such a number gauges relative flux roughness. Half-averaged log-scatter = 0.0092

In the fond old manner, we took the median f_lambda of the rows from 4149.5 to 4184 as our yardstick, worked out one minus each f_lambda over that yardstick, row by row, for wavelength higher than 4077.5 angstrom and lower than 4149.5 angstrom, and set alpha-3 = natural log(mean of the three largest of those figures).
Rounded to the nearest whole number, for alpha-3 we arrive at -1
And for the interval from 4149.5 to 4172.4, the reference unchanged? -3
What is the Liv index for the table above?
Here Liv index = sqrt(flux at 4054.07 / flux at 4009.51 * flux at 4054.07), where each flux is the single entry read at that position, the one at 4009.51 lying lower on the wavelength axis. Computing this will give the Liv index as 4.9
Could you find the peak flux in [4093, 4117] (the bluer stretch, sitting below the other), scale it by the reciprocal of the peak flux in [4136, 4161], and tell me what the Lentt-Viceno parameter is 0.985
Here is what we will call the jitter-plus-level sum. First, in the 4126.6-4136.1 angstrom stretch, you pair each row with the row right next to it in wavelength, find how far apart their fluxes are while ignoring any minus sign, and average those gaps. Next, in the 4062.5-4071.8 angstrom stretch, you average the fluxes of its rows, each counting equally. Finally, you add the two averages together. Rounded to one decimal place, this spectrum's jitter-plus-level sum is 25.5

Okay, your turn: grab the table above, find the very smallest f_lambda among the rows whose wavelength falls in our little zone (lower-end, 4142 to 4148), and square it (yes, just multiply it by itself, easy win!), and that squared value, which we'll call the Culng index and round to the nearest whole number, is 481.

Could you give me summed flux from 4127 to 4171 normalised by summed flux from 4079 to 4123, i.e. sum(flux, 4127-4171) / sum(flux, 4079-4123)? 1.08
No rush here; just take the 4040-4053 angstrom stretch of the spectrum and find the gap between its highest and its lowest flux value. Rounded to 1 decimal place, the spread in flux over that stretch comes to 3.5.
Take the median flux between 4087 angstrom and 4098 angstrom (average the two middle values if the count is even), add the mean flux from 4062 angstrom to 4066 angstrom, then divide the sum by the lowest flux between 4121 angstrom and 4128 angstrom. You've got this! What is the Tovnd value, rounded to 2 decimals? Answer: 2.04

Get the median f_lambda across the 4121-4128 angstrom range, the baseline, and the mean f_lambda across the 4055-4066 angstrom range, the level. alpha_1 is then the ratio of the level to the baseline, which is 1.06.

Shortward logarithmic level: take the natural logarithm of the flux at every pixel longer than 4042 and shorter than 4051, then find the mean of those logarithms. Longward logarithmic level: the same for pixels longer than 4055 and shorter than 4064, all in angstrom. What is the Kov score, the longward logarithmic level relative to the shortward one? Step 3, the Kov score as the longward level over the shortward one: 1.00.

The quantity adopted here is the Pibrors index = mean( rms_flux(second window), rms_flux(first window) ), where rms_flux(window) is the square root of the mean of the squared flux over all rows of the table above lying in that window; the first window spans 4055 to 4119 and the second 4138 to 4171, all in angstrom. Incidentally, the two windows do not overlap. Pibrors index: 22.8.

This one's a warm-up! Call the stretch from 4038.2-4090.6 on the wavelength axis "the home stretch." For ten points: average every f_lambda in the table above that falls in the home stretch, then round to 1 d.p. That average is 24.3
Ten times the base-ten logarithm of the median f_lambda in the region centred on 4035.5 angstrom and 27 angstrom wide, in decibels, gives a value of 13.9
